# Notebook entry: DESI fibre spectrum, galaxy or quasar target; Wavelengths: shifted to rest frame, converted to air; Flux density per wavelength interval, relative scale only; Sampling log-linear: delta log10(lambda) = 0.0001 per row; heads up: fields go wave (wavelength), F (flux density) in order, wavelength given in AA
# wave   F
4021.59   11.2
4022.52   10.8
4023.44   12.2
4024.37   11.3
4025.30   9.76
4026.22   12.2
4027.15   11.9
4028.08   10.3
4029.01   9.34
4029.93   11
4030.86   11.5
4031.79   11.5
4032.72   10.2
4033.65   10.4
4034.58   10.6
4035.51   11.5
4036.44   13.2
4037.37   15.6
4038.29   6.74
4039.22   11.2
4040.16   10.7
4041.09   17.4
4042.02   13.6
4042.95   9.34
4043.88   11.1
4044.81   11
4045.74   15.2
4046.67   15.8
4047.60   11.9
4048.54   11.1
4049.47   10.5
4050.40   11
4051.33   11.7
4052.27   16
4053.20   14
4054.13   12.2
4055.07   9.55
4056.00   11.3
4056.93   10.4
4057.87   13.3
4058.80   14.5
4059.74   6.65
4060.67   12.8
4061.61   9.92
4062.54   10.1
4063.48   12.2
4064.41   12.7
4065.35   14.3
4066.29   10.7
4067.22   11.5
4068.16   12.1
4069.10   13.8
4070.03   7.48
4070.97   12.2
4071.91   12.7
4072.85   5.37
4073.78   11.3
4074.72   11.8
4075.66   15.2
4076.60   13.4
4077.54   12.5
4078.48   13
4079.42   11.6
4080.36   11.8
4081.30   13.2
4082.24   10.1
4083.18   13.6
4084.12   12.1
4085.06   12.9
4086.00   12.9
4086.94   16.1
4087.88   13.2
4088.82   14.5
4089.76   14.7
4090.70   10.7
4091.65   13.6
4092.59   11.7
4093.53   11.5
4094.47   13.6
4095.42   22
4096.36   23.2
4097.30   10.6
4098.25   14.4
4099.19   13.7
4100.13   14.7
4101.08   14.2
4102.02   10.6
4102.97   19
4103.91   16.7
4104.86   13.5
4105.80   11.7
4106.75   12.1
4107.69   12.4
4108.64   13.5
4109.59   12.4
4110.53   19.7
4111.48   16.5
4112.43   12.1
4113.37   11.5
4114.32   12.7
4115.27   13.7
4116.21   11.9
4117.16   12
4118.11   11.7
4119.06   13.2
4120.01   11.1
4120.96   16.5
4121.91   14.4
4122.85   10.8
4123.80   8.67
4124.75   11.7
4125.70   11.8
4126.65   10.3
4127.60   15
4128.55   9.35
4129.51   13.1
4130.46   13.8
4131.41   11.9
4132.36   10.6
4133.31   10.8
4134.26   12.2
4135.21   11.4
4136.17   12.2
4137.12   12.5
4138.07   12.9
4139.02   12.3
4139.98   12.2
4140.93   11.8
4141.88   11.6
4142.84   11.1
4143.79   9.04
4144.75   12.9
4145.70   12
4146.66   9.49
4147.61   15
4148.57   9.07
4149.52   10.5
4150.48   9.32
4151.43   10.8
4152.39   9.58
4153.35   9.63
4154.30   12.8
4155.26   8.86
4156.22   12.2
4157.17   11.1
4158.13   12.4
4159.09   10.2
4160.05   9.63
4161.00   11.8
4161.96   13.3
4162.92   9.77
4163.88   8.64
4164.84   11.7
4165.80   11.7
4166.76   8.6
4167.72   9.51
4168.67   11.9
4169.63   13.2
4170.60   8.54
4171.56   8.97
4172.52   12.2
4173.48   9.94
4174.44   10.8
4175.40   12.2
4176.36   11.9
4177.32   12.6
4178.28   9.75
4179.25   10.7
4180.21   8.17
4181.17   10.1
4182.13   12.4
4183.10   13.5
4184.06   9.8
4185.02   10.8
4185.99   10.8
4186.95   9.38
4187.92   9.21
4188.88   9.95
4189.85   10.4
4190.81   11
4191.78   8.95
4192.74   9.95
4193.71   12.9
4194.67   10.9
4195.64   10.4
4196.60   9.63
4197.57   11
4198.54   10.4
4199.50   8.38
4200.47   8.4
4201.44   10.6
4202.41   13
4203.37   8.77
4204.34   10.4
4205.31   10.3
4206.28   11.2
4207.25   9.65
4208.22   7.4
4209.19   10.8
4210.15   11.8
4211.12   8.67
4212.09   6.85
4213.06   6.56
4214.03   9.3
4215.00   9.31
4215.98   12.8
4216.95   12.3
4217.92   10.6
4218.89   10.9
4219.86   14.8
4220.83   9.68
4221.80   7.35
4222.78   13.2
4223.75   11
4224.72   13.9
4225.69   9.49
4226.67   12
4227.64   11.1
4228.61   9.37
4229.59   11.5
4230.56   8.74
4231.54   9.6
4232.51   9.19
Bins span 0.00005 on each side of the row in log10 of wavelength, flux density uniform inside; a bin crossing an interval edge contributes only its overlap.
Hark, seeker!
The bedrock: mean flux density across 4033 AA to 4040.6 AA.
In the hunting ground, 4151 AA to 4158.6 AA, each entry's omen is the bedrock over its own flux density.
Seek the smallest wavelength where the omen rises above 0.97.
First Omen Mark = 4151.43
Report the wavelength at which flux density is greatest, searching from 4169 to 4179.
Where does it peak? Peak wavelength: 4169.63 AA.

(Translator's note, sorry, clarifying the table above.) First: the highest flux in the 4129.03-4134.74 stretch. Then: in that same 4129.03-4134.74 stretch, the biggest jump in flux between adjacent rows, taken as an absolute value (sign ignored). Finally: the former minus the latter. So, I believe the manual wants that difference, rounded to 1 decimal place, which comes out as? 11.9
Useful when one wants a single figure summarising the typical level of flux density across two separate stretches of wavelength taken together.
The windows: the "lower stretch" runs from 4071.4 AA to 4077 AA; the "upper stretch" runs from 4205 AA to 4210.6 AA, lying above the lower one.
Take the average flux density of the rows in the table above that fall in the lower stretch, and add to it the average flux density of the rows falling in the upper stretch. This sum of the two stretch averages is 21.8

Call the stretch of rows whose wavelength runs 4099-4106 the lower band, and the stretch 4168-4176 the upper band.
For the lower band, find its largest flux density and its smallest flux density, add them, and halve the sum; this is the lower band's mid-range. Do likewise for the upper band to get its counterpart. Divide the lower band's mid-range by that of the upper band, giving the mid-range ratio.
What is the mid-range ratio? 1.4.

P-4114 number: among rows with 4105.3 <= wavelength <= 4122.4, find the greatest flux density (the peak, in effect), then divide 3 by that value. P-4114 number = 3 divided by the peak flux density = 0.15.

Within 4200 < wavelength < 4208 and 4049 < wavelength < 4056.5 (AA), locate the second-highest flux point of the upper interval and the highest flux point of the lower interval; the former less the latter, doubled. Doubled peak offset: -9.6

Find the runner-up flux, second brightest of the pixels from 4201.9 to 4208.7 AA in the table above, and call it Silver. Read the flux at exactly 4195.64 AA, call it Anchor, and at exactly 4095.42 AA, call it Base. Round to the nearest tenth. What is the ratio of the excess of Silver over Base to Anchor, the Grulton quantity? -1.0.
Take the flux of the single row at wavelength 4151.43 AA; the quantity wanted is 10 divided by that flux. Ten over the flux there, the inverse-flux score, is 0.93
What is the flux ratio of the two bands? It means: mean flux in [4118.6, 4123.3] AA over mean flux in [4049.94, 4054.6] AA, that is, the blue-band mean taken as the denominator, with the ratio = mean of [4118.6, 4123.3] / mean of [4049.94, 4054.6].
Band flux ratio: 1.02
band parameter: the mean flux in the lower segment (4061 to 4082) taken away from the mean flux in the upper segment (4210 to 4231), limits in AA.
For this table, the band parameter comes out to -1.3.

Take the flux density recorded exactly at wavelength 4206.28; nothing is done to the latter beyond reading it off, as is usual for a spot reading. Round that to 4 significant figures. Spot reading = 11.20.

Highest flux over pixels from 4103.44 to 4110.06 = 16.7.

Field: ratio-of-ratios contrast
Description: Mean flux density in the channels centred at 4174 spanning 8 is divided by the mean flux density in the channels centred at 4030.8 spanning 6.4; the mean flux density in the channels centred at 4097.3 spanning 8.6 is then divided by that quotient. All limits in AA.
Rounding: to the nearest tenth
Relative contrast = 14.9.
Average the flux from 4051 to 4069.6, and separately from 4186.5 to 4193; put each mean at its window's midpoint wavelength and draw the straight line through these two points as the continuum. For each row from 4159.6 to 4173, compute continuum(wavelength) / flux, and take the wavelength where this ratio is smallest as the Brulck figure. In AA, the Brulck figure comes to 4169.63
